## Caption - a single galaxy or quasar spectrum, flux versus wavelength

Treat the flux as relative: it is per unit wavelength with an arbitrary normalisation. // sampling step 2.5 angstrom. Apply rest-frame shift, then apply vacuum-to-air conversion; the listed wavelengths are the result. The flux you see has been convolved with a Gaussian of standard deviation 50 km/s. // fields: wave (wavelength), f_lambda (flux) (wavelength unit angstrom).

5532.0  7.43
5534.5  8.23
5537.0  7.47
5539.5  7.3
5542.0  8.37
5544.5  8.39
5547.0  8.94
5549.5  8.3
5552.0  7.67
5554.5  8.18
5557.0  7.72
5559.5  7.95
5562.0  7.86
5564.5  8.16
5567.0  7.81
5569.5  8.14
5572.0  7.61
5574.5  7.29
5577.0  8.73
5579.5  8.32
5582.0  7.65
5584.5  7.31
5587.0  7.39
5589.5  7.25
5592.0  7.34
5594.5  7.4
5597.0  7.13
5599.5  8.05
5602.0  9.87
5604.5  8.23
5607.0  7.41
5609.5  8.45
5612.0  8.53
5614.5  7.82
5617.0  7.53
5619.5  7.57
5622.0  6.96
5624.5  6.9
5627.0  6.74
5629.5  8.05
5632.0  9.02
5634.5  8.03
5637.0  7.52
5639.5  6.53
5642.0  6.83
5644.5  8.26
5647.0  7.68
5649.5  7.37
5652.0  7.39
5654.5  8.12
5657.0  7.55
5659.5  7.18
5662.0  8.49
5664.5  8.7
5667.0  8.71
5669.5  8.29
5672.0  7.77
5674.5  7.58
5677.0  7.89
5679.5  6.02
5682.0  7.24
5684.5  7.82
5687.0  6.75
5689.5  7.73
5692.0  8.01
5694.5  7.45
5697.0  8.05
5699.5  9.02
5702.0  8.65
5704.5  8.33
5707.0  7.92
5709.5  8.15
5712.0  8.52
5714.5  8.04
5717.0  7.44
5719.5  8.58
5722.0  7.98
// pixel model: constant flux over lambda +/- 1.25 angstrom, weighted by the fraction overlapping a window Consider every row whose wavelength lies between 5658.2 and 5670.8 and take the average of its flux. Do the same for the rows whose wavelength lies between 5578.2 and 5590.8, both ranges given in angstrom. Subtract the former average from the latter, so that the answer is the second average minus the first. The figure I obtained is -0.7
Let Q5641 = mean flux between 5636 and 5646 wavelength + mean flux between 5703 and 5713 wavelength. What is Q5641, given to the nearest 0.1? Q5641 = 15.5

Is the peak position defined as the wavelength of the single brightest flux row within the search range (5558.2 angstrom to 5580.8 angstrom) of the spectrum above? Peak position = 5577.0 angstrom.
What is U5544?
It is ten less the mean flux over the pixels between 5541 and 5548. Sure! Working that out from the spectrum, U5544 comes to 1.4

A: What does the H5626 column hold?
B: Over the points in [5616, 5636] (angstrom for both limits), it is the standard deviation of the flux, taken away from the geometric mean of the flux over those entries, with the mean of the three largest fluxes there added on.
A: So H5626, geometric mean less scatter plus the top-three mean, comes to 15.2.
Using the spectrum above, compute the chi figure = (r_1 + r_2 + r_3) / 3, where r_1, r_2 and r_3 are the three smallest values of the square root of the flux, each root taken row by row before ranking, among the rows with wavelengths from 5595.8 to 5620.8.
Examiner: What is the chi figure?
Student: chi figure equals 2.712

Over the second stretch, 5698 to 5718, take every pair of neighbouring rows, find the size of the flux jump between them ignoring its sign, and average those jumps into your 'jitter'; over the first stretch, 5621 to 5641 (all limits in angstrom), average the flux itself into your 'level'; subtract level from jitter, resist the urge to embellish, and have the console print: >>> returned -7.07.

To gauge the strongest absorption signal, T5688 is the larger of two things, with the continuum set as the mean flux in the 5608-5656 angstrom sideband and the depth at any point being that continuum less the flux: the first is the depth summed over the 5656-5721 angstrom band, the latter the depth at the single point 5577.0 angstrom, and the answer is -1.1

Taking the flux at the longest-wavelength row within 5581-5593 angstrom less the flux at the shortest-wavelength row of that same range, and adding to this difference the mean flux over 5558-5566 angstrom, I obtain 7.7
